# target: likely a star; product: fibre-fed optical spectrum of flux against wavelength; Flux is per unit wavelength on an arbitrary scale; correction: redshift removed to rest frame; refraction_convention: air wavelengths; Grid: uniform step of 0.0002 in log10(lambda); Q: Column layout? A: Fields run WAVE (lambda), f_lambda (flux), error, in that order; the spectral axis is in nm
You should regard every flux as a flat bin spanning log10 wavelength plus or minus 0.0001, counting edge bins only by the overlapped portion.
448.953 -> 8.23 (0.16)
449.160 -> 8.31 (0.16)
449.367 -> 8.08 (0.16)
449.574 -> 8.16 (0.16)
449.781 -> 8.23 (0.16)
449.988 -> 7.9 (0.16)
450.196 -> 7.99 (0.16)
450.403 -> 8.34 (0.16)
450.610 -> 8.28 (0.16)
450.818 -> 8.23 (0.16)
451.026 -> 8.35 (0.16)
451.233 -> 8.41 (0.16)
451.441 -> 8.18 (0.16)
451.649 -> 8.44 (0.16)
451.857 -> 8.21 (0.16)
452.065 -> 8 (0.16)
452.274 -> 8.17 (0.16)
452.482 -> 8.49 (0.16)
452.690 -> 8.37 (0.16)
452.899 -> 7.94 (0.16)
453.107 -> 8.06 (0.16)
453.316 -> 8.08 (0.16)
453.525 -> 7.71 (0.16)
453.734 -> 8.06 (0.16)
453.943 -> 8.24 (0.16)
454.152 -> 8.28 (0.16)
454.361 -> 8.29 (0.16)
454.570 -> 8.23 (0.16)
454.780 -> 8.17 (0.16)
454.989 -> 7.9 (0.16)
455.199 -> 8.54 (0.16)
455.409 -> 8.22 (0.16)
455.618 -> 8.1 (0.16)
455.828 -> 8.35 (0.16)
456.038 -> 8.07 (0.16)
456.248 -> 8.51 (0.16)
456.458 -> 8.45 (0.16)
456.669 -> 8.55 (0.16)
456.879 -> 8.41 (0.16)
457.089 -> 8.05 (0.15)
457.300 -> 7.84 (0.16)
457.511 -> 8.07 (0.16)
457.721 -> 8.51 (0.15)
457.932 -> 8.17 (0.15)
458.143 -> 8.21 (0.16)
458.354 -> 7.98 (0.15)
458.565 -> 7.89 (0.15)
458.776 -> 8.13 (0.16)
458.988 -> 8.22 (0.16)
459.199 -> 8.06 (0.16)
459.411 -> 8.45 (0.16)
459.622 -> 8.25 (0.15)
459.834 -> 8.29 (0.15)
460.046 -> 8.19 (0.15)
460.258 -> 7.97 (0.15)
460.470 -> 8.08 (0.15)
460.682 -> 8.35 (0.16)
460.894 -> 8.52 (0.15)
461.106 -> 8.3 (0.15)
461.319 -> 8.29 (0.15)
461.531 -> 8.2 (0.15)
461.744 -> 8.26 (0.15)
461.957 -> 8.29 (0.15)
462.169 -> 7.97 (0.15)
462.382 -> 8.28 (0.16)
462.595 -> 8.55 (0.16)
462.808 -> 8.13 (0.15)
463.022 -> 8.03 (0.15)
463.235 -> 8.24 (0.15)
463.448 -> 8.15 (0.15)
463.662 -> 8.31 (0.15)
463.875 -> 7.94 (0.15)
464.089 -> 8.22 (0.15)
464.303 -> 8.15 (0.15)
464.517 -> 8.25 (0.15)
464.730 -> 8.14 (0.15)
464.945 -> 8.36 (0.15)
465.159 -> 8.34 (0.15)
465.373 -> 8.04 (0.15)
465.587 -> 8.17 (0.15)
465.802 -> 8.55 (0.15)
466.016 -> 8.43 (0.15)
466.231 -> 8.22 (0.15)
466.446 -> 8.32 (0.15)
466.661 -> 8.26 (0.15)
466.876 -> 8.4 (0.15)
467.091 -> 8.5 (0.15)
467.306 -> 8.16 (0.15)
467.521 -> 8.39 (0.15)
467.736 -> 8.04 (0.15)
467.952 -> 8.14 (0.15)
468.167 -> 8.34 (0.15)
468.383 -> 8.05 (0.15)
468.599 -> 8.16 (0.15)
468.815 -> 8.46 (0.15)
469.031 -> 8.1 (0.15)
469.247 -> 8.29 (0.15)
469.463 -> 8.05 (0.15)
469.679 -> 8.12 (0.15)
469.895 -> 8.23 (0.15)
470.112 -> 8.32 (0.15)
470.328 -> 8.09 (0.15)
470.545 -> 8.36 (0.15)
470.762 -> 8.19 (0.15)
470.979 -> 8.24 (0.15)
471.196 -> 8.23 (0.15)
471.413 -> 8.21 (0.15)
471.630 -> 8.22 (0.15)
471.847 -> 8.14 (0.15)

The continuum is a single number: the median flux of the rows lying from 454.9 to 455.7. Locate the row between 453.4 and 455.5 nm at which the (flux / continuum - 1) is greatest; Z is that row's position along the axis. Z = 455.199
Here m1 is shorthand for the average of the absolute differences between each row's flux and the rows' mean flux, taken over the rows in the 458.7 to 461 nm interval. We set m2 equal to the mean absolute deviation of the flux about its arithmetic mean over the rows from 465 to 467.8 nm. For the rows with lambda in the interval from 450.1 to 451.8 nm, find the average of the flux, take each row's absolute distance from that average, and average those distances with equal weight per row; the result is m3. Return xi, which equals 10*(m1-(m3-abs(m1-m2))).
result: 0.26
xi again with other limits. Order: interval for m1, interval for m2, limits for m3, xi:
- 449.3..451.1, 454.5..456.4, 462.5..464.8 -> 0.45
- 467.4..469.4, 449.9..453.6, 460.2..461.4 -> 0.21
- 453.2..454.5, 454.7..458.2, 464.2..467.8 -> 0.65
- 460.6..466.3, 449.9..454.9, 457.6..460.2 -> 0.21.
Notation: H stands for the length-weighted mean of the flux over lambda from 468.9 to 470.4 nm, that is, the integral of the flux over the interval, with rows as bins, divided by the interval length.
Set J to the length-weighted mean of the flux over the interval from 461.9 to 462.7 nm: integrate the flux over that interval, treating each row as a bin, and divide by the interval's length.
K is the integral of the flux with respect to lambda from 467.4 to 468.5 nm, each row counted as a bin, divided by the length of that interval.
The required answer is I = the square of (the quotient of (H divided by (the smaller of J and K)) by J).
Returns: 0.0146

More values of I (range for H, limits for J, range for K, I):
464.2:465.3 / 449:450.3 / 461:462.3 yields 0.0157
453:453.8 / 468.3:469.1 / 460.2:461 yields 0.0141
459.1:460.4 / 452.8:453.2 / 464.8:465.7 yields 0.0163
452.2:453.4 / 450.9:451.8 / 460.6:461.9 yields 0.0140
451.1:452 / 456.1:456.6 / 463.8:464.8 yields 0.0146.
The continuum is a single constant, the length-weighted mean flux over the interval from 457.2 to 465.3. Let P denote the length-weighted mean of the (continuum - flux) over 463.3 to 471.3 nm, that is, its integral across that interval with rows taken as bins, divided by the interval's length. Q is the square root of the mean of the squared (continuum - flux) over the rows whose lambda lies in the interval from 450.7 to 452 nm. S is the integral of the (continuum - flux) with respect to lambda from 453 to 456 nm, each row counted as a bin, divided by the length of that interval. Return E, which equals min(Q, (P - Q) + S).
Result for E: -0.14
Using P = -0.04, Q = 0.145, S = 0.042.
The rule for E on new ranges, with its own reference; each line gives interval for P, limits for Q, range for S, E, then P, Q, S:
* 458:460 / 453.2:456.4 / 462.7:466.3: -0.19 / 0.03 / 0.207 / -0.017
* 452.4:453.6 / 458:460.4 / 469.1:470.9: -0.08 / 0.09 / 0.164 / -0.005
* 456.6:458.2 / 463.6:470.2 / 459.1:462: -0.22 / -0.02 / 0.153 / -0.050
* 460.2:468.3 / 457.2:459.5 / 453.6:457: -0.32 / -0.05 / 0.208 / -0.068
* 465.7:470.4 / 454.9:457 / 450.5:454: -0.29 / -0.06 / 0.241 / 0.010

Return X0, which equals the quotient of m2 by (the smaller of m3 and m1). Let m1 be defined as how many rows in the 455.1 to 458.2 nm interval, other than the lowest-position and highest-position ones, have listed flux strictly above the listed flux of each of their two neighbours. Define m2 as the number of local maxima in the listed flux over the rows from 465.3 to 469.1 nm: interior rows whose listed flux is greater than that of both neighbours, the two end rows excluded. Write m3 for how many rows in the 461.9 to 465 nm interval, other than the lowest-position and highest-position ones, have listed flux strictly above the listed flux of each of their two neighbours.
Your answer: 1.5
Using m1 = 4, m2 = 6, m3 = 5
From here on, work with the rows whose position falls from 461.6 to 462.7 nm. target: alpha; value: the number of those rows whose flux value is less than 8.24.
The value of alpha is 1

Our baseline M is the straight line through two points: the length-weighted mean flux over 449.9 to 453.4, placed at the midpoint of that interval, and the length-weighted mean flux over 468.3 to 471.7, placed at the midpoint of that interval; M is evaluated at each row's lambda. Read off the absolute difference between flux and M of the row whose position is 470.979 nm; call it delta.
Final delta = 0.032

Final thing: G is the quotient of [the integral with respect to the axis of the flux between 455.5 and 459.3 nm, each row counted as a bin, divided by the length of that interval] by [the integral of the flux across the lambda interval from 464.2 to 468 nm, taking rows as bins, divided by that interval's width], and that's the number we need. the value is 0.99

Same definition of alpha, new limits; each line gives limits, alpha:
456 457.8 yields 4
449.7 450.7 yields 3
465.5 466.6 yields 2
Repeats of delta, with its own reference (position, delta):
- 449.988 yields 0.304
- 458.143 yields 0.005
